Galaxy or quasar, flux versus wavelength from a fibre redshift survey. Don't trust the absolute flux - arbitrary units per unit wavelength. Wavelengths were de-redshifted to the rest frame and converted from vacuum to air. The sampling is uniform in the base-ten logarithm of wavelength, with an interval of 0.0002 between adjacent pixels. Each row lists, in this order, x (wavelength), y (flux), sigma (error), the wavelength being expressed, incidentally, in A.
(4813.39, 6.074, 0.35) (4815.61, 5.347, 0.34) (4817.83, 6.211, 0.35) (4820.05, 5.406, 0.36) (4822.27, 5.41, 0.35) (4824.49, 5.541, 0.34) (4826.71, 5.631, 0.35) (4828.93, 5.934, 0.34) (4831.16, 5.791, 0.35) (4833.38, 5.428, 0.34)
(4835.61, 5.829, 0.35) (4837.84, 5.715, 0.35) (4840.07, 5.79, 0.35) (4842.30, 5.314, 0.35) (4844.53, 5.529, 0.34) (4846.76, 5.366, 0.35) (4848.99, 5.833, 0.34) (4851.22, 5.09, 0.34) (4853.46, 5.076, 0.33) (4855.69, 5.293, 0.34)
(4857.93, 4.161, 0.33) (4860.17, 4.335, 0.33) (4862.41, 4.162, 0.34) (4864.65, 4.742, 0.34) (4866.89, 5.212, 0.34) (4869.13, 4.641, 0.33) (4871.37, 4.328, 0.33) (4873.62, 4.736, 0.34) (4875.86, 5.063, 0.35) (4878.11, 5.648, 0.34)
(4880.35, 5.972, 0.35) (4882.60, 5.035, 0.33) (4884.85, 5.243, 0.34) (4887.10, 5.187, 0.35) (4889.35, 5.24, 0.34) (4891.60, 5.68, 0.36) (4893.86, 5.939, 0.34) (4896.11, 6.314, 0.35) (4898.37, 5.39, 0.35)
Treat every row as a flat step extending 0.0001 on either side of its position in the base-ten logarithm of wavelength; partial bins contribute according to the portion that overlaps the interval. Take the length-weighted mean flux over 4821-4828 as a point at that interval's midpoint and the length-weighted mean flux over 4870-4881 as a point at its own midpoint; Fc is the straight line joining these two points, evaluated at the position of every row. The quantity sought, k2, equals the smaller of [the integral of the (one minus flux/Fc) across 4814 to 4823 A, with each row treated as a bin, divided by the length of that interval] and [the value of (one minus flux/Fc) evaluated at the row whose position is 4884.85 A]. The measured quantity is -0.04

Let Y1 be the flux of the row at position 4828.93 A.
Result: 5.934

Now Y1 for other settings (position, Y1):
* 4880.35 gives 5.972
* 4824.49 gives 5.541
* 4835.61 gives 5.829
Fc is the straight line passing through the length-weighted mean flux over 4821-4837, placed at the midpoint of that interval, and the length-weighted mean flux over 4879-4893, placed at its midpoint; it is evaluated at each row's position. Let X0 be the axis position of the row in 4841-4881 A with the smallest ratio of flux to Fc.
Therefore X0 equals 4857.93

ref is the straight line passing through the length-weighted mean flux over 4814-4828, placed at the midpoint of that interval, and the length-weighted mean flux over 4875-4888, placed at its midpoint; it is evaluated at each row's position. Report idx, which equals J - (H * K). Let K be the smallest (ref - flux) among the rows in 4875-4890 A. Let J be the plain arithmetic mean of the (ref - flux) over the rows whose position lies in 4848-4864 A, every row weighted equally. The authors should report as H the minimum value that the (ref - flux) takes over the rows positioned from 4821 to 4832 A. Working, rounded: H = -0.35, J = 0.6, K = -0.600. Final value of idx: 0.4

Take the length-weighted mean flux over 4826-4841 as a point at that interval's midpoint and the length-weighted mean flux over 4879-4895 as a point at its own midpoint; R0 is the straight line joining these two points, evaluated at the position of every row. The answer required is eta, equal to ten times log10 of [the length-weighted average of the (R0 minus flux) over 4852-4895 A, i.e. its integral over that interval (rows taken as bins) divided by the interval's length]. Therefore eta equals -3.0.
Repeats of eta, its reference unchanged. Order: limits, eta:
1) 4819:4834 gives -7.8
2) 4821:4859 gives -6.1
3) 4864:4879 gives -1.9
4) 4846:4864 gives -1.4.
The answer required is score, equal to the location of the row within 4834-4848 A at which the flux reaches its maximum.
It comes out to 4835.61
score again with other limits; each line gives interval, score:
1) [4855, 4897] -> 4896.11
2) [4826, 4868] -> 4828.93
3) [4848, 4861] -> 4848.99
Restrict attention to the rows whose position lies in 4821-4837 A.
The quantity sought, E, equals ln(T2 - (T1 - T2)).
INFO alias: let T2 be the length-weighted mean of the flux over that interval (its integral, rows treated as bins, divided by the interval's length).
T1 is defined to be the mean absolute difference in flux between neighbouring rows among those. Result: 2.40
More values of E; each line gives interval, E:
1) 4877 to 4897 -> 2.38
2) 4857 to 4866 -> 2.13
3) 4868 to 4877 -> 2.20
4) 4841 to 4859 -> 2.30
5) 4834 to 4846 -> 2.40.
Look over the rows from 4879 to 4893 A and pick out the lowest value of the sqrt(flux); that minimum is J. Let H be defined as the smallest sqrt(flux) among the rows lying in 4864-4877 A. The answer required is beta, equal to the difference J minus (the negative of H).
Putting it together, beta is 4.32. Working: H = 2.08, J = 2.24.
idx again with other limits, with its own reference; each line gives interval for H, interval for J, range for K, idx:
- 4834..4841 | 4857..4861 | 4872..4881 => 1.0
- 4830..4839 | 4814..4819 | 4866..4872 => -0.1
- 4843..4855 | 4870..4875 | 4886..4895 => 0.7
